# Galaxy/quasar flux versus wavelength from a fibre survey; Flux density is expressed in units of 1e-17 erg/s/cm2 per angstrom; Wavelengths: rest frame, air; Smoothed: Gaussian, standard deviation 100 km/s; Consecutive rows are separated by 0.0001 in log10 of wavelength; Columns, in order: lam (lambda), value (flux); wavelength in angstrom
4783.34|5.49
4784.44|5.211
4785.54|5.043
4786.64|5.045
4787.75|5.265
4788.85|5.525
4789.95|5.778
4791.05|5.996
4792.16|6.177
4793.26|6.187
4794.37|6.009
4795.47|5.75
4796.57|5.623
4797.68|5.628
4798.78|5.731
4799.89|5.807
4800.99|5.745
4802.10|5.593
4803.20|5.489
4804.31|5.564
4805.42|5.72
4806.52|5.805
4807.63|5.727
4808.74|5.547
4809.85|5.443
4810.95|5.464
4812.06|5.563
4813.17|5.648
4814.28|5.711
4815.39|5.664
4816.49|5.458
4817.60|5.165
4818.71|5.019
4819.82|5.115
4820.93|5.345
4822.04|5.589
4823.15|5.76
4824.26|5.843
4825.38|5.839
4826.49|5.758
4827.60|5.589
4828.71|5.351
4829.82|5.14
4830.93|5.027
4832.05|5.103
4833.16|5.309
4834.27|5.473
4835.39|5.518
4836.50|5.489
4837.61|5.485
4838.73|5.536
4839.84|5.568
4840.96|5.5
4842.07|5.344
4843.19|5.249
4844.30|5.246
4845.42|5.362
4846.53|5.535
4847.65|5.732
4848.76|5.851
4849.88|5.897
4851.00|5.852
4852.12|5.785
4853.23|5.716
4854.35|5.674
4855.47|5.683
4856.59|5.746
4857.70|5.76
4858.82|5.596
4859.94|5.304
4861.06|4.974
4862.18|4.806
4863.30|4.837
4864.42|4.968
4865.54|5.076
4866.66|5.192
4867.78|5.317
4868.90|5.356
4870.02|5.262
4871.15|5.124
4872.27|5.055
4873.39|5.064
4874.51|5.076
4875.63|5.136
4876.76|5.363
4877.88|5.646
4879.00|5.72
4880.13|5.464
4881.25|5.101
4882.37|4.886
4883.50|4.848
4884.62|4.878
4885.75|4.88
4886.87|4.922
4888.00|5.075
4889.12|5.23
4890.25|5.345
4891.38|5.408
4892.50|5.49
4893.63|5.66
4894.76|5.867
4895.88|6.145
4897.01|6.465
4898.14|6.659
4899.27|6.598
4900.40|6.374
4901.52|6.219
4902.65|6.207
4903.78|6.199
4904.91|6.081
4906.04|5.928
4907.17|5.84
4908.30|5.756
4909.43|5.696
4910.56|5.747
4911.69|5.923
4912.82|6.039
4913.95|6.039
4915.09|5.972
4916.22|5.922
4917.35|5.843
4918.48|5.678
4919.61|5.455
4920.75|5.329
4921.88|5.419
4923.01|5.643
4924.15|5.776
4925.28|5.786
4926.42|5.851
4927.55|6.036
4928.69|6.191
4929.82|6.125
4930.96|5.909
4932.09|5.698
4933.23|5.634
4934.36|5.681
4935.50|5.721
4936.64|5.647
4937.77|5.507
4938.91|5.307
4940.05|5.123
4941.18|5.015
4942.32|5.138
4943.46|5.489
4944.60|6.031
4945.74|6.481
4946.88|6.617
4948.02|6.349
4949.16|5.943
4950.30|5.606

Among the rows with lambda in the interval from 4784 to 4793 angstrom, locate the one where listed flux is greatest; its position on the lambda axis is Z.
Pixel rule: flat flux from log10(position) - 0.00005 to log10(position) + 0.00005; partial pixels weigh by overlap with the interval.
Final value 4792.16 angstrom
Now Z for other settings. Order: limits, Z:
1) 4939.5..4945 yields 4944.60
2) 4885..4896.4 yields 4895.88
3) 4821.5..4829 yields 4824.26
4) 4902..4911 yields 4902.65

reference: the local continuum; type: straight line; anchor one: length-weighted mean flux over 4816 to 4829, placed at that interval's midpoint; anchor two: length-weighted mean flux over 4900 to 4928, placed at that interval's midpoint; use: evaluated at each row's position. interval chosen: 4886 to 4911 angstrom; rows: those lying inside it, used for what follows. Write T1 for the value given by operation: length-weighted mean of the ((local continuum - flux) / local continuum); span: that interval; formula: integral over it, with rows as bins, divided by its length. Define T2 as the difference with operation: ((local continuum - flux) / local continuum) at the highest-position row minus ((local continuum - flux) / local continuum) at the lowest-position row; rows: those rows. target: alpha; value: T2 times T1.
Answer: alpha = 0.0010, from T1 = -0.008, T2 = -0.13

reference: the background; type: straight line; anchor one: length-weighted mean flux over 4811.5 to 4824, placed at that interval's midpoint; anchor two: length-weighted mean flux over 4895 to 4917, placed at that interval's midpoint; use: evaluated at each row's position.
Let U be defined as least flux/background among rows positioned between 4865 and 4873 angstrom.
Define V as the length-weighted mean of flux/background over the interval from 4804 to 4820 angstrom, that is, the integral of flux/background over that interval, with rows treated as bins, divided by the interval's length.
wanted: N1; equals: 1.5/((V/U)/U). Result 1.1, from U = 0.86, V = 1.02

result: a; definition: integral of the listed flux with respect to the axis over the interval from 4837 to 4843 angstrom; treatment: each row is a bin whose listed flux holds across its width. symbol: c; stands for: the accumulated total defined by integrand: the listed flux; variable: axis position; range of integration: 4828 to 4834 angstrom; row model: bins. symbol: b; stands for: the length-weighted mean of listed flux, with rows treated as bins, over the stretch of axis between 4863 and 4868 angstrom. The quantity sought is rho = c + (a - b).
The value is 59.0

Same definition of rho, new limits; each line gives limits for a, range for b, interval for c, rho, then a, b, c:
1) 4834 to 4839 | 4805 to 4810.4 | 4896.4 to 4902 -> 58.0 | 27.5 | 5.65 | 36.2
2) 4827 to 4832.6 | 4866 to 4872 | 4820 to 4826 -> 58.0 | 29.4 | 5.23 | 33.8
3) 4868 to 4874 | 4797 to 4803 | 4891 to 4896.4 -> 56.3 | 31.1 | 5.69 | 30.9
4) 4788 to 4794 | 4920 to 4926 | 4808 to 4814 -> 63.1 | 35.4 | 5.59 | 33.3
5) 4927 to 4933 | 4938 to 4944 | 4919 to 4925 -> 63.8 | 35.8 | 5.23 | 33.2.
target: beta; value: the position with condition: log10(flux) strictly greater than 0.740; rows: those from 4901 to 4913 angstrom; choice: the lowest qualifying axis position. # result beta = 4901.52 angstrom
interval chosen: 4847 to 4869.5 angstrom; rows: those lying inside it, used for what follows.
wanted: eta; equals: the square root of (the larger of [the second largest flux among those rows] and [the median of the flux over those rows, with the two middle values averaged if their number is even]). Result 2.42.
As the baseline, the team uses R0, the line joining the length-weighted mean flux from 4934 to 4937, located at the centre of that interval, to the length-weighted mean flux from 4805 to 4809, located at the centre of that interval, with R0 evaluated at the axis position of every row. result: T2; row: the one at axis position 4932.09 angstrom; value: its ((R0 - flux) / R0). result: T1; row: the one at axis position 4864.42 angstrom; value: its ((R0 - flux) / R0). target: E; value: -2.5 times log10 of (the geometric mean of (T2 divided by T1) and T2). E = 4.8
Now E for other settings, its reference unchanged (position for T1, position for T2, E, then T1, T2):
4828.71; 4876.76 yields 1.6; 0.06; 0.057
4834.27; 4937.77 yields 2.1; 0.04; 0.029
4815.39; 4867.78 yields 0.3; 0.01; 0.066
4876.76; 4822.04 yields 2.7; 0.06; 0.021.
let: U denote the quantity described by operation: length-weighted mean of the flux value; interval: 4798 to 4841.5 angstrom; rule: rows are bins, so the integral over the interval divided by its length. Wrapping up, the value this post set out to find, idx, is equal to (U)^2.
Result 30.4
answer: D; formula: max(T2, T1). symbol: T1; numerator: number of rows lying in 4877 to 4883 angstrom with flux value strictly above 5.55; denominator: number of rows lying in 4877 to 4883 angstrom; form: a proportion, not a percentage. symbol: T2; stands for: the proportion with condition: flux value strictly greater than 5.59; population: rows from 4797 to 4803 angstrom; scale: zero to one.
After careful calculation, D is 1.0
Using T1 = 0.40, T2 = 1.00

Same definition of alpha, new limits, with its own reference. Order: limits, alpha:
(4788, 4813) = -0.0007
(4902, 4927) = 0.0006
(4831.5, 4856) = -0.0005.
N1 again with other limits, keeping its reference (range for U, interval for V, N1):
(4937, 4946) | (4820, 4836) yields 1.0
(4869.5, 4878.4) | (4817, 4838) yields 1.1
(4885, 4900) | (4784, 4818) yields 1.0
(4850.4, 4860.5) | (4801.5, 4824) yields 1.2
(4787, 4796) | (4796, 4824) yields 1.5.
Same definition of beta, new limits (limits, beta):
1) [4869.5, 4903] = 4877.88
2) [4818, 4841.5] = 4822.04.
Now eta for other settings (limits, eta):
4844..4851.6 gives 2.42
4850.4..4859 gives 2.41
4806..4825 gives 2.41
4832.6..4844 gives 2.35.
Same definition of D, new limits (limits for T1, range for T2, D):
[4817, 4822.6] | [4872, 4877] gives 0.2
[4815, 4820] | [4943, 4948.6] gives 0.8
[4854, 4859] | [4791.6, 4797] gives 1.0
